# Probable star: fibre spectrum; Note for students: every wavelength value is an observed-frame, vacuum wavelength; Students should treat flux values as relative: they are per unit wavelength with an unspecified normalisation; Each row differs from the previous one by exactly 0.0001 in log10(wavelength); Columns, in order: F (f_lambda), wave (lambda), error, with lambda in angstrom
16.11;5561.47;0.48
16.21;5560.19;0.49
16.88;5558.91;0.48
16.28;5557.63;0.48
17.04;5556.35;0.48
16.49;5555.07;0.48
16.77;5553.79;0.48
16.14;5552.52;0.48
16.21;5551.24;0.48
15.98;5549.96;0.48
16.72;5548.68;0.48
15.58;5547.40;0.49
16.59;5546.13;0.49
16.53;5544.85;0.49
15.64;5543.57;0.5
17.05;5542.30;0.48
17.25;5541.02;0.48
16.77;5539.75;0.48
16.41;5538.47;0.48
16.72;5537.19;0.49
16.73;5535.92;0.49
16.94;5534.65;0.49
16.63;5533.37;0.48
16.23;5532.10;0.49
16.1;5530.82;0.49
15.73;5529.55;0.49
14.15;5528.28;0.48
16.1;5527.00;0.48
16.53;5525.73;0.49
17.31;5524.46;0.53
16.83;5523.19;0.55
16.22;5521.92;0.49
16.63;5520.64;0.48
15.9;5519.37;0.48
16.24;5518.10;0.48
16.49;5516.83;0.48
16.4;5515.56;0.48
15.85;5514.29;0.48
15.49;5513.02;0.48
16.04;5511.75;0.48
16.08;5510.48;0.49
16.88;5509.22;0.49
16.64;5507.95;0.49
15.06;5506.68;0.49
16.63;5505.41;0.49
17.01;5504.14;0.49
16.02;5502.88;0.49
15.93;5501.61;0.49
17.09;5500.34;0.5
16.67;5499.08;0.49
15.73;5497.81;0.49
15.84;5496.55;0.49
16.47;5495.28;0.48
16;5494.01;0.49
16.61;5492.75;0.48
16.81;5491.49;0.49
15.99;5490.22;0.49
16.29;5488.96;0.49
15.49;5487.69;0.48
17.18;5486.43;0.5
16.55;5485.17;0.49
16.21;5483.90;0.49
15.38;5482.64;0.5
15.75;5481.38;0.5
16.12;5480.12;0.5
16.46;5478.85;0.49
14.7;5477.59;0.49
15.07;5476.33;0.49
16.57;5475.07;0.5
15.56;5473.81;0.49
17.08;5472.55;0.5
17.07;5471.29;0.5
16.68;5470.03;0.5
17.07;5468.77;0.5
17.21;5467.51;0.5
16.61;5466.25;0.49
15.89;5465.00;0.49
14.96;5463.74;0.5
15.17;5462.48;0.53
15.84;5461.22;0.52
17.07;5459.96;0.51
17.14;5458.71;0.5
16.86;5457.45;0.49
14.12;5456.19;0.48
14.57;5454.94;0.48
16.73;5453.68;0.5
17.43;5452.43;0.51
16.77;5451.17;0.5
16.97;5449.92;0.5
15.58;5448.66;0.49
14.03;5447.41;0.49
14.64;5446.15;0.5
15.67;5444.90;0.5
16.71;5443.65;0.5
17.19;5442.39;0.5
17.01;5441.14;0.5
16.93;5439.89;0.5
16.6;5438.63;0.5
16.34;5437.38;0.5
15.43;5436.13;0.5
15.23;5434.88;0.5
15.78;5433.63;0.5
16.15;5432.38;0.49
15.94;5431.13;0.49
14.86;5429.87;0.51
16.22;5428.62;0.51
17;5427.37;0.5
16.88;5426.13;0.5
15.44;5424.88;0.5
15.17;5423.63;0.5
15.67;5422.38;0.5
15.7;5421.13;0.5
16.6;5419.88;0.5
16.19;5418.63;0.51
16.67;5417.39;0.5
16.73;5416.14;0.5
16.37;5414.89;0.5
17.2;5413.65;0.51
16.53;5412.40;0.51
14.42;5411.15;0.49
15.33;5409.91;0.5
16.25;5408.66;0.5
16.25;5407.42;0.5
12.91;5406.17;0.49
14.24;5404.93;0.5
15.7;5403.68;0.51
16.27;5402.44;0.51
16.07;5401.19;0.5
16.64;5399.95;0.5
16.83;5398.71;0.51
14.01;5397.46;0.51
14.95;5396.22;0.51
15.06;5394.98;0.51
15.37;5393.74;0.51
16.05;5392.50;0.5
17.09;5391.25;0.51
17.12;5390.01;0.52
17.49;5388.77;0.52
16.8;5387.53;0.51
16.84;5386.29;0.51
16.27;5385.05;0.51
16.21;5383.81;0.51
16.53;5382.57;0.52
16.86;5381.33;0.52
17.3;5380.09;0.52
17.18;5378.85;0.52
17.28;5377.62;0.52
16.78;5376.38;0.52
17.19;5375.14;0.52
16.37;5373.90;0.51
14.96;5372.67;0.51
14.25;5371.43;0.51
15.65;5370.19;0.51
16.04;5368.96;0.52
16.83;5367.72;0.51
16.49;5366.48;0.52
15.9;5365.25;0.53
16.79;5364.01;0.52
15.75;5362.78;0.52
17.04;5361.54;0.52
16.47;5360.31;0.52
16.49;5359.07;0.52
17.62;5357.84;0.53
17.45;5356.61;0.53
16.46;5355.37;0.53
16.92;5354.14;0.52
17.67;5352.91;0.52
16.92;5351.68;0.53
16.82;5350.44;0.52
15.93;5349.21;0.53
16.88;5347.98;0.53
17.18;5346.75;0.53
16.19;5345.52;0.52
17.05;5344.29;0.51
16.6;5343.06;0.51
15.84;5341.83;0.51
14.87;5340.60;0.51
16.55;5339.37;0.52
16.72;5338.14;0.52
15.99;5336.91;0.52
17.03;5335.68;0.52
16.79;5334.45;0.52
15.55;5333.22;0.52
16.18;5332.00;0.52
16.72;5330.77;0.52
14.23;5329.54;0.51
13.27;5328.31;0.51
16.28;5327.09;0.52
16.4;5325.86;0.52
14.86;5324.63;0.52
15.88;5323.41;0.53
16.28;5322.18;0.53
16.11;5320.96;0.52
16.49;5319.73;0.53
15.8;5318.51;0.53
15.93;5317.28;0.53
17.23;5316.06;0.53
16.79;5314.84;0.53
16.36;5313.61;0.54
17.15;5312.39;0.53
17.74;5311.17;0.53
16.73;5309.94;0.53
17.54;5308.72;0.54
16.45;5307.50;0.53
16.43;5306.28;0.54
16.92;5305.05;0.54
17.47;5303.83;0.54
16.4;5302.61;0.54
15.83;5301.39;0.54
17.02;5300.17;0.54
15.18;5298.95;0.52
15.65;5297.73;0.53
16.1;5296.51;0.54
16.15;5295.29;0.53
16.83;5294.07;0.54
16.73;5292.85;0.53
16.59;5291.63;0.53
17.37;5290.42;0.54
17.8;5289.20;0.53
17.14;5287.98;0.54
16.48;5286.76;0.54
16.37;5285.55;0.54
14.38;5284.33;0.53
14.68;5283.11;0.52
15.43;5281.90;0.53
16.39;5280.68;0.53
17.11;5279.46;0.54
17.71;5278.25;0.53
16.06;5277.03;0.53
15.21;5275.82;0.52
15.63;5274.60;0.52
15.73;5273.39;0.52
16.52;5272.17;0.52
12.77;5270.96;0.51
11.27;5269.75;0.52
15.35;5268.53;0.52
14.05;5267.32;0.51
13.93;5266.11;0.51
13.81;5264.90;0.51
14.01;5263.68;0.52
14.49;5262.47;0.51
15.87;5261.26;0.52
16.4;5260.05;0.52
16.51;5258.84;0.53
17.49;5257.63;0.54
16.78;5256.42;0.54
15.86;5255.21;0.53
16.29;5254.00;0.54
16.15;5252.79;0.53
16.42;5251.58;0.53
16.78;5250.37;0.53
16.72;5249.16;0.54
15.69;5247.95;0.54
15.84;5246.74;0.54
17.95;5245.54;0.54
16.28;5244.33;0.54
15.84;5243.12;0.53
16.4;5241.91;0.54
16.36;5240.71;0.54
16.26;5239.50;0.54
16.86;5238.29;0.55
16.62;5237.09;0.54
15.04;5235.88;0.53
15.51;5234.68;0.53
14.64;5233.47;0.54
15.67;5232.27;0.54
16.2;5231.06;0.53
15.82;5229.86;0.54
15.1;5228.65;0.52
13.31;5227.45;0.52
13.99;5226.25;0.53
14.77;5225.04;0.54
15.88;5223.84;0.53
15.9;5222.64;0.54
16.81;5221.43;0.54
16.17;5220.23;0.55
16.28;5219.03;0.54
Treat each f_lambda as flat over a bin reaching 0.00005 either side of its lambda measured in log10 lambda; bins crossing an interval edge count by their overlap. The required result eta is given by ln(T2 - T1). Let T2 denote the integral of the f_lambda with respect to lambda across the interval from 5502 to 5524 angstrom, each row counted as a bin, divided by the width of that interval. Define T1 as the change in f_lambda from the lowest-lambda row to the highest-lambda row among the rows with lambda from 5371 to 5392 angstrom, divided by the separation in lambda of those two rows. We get 2.780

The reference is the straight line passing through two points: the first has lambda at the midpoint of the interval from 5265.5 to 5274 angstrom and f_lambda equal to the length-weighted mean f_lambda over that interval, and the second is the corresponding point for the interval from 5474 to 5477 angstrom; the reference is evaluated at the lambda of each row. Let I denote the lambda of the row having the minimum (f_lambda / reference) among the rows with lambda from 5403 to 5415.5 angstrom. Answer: 5406.17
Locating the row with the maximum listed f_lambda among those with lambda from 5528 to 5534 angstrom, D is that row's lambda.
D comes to 5533.37 angstrom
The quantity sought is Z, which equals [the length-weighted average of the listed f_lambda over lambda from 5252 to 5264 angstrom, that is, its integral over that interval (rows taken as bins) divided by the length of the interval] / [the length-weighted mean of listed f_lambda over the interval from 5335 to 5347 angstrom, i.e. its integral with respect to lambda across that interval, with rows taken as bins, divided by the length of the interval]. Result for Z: 0.98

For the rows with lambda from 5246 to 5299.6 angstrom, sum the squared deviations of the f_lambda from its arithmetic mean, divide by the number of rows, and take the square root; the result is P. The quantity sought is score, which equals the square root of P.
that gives 1.14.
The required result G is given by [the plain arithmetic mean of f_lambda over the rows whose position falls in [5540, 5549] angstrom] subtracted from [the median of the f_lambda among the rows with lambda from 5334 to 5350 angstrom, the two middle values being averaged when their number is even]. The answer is 0.12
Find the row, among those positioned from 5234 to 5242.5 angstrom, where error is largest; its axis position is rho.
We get 5238.29 angstrom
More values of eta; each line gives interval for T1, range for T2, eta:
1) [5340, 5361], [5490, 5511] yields 2.788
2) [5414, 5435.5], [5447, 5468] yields 2.781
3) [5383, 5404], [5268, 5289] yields 2.748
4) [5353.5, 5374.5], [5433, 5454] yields 2.785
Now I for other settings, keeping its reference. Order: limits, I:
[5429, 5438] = 5429.87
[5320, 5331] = 5328.31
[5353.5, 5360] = 5359.07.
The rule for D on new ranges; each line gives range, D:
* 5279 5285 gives 5279.46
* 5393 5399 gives 5398.71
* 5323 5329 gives 5325.86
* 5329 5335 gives 5334.45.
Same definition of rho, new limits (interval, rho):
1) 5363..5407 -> 5365.25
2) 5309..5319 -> 5313.61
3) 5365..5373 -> 5365.25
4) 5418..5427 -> 5418.63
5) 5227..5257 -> 5238.29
